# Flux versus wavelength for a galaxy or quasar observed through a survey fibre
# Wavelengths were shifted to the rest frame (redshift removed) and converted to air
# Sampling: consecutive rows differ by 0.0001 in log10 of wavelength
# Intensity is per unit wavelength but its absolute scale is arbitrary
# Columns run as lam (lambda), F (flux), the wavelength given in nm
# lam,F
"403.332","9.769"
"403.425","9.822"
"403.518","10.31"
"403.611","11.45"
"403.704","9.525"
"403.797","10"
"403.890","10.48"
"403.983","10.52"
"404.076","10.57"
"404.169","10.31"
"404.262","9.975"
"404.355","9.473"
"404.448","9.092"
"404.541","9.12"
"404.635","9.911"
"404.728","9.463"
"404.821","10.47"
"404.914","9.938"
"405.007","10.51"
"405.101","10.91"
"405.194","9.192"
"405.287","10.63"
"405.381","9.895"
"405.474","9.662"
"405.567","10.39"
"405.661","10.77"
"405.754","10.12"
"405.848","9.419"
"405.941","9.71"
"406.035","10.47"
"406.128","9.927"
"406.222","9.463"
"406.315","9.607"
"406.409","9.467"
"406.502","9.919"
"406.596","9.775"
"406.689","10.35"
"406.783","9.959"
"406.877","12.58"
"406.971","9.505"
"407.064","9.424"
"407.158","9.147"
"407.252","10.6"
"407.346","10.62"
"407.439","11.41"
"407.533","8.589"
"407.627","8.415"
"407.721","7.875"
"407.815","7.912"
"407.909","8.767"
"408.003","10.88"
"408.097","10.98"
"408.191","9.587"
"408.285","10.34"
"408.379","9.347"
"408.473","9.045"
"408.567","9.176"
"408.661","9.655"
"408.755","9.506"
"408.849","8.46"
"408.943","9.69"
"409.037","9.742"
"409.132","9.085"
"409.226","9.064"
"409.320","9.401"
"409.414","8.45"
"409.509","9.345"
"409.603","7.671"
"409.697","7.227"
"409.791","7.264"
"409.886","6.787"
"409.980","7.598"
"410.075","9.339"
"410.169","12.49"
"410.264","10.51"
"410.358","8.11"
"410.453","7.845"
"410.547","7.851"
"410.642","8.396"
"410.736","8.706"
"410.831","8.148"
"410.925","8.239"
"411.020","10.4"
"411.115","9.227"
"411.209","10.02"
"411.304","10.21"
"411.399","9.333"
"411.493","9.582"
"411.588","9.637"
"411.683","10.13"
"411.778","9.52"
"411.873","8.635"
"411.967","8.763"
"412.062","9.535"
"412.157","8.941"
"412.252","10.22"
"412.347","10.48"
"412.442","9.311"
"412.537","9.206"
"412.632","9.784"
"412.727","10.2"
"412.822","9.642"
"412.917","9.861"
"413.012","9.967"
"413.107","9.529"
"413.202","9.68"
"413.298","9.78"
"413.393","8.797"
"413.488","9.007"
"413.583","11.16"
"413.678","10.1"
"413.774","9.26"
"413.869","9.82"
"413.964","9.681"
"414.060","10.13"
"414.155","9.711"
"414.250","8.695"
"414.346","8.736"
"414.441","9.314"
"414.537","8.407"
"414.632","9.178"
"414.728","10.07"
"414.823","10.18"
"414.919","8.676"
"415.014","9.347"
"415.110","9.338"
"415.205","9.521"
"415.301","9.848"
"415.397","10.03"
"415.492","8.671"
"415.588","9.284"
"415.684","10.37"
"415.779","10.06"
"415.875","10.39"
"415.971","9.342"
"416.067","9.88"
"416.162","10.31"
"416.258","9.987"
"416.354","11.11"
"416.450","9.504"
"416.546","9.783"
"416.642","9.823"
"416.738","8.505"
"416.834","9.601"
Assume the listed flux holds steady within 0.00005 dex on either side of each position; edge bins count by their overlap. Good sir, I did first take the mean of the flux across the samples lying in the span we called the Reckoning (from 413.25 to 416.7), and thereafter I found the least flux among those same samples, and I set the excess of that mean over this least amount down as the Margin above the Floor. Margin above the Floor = 1.24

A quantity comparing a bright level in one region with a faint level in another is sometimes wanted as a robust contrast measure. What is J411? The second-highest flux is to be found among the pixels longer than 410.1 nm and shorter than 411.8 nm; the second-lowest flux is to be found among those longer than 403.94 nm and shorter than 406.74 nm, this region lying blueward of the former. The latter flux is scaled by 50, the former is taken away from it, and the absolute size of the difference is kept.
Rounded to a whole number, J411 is 445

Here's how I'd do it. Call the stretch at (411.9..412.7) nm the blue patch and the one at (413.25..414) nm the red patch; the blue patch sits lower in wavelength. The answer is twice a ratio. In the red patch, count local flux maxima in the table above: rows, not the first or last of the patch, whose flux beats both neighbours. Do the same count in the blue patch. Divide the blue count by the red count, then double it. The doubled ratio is 2.0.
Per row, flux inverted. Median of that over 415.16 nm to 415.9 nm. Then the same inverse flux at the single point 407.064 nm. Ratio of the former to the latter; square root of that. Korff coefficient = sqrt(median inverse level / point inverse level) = 0.97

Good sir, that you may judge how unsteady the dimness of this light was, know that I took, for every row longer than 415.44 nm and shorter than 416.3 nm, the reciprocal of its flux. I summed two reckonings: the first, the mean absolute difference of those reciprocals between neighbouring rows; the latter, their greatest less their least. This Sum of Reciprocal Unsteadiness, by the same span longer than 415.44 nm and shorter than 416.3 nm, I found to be 0.025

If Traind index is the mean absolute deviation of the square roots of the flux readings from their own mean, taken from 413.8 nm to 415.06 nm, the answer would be 0.083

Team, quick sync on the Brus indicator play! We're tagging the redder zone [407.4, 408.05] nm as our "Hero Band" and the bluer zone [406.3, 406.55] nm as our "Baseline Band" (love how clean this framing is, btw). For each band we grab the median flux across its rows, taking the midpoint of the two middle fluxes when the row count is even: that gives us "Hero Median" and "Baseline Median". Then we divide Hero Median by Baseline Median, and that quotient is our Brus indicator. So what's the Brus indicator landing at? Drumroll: 0.89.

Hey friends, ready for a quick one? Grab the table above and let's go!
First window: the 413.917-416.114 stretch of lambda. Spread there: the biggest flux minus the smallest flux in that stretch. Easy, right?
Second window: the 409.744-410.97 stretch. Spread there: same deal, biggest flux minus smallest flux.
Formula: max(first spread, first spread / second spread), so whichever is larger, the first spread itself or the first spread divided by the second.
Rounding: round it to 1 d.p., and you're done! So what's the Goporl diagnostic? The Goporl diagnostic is 2.0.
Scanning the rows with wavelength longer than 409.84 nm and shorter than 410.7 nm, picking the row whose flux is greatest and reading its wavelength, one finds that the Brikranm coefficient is 410.169 nm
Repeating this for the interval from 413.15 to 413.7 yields 413.583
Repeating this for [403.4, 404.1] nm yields 403.611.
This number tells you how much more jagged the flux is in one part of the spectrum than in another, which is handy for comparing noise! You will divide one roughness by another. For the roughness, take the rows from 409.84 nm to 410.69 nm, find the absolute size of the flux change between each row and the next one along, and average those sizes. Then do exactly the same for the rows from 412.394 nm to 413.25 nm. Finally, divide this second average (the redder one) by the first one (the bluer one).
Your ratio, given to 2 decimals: 0.24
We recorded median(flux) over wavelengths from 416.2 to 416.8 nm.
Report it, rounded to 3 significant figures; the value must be 9.80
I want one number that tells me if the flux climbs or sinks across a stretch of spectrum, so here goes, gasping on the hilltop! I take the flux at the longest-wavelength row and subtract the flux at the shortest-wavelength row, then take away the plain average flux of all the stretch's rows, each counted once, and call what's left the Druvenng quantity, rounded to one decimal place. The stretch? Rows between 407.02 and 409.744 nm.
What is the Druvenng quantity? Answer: -11.5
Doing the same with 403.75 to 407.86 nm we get -12.0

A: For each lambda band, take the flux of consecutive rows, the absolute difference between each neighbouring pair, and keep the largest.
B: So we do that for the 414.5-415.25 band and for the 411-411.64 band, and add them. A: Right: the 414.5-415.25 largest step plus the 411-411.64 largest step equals 2.7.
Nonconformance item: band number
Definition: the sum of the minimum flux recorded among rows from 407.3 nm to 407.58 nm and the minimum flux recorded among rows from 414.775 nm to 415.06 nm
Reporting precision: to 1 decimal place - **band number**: 17.3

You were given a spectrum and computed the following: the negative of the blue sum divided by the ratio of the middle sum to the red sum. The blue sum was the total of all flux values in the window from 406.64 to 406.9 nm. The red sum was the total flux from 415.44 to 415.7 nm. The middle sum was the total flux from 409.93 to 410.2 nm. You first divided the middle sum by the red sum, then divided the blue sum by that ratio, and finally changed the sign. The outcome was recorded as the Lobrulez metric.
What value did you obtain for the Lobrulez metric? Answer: -31.7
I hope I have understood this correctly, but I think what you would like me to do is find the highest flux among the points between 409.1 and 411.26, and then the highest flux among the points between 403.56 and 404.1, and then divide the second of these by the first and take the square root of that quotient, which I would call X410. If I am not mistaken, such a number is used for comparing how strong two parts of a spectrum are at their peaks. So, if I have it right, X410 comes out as 0.96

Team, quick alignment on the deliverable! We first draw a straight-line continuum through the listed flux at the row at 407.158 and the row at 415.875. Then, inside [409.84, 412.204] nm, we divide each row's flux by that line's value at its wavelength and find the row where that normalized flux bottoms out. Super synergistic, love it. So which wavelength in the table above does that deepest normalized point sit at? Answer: 409.886 nm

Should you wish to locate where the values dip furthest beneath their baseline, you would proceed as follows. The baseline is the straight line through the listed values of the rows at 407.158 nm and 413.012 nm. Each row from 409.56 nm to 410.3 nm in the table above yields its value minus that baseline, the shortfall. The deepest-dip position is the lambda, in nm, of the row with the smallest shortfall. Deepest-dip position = 409.886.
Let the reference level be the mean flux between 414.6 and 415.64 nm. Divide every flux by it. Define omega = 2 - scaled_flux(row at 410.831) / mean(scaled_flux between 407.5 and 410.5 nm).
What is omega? 1.10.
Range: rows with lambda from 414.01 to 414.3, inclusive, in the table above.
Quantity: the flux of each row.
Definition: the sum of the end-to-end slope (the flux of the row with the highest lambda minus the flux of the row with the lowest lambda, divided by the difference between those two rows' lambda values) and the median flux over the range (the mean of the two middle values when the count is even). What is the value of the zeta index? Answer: 2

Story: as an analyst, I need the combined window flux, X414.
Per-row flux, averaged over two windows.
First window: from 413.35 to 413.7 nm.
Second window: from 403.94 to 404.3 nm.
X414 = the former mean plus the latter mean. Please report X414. 20.1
